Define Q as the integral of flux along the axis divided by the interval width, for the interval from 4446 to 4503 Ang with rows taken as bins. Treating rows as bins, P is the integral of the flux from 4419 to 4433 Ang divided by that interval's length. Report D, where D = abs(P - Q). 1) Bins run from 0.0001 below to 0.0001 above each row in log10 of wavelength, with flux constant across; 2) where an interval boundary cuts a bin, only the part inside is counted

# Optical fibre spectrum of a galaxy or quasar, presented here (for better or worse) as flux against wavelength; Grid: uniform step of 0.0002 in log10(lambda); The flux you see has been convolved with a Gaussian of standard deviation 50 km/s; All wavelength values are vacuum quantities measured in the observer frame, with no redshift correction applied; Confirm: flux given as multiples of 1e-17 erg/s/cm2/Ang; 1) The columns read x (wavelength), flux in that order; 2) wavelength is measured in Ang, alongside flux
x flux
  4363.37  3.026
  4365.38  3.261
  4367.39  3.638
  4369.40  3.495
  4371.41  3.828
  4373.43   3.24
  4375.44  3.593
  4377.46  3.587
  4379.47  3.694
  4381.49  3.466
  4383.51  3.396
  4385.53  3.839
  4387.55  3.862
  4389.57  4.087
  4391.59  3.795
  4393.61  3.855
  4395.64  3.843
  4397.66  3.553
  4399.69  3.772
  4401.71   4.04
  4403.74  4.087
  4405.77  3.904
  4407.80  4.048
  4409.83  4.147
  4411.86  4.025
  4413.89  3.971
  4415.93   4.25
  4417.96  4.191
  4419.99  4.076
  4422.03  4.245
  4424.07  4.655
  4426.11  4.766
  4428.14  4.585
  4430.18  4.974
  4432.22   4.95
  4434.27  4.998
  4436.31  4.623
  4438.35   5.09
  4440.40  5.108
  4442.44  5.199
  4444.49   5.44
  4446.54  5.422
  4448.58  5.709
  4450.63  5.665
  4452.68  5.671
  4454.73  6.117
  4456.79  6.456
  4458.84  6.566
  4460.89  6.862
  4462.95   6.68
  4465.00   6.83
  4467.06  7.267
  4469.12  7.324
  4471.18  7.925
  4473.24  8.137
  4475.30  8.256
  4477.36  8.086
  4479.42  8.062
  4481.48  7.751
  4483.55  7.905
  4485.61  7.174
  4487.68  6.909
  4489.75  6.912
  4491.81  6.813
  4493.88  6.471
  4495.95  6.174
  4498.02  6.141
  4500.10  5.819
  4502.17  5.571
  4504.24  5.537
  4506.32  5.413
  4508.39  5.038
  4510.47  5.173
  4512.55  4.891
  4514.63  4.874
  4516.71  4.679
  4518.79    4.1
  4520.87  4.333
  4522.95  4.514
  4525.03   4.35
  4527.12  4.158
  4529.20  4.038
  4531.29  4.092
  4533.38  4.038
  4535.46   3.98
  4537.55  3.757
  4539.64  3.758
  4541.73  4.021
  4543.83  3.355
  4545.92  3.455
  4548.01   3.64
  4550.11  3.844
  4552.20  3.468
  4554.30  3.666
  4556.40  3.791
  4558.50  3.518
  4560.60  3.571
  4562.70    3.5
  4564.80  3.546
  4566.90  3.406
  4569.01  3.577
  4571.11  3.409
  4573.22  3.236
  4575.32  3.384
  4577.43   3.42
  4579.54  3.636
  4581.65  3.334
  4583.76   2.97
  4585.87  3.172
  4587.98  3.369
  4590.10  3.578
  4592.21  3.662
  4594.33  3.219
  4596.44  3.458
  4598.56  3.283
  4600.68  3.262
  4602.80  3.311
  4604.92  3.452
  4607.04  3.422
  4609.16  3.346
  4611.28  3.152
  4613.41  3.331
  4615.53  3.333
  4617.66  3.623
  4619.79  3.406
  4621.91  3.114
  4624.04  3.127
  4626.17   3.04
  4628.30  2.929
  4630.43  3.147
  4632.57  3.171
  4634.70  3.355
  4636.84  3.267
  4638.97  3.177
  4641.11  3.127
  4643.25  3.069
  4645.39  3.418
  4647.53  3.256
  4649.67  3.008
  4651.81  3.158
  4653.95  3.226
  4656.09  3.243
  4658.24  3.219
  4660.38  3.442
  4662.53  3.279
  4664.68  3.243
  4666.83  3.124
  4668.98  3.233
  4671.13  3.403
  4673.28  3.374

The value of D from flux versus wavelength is 2.2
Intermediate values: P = 4.6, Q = 6.8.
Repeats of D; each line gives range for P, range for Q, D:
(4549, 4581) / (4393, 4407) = 0.3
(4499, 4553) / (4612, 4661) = 1.2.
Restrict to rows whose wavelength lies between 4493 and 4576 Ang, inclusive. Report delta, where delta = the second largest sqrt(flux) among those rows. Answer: 2.5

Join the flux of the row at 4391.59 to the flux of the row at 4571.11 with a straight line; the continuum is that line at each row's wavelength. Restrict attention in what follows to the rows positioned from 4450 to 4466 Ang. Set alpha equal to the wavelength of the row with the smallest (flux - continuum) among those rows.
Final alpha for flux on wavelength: 4450.63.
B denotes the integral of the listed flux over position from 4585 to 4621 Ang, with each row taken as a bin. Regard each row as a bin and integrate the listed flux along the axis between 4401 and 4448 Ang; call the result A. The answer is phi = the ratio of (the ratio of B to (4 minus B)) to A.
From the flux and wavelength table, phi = -0.005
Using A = 215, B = 122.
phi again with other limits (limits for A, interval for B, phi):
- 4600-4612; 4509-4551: -0.026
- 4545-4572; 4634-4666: -0.011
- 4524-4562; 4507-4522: -0.007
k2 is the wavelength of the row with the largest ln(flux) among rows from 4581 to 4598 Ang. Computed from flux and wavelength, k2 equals 4592.21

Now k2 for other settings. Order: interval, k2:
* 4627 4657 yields 4645.39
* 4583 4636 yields 4592.21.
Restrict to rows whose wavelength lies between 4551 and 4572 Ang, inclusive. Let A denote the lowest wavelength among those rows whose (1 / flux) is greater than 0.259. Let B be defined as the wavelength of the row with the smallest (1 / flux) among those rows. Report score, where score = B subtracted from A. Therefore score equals -4.2 Ang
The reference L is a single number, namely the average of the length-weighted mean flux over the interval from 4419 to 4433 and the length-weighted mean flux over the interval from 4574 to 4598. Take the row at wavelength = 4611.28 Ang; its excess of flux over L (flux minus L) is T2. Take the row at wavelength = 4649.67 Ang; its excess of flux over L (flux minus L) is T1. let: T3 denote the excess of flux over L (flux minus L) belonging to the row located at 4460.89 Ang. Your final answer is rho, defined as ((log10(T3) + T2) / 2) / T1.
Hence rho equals 0.2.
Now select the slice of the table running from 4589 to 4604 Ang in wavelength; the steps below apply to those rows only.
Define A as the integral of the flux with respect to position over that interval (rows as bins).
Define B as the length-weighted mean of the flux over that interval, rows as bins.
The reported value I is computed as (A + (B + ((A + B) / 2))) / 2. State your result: 41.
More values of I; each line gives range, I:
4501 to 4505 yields 21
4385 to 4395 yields 32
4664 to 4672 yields 22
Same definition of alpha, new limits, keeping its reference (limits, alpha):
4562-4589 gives 4583.76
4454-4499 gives 4454.73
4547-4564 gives 4552.20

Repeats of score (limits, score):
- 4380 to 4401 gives -8.1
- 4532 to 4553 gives 4.2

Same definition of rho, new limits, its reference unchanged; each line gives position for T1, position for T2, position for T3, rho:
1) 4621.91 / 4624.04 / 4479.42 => 0.1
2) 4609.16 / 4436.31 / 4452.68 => -0.7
